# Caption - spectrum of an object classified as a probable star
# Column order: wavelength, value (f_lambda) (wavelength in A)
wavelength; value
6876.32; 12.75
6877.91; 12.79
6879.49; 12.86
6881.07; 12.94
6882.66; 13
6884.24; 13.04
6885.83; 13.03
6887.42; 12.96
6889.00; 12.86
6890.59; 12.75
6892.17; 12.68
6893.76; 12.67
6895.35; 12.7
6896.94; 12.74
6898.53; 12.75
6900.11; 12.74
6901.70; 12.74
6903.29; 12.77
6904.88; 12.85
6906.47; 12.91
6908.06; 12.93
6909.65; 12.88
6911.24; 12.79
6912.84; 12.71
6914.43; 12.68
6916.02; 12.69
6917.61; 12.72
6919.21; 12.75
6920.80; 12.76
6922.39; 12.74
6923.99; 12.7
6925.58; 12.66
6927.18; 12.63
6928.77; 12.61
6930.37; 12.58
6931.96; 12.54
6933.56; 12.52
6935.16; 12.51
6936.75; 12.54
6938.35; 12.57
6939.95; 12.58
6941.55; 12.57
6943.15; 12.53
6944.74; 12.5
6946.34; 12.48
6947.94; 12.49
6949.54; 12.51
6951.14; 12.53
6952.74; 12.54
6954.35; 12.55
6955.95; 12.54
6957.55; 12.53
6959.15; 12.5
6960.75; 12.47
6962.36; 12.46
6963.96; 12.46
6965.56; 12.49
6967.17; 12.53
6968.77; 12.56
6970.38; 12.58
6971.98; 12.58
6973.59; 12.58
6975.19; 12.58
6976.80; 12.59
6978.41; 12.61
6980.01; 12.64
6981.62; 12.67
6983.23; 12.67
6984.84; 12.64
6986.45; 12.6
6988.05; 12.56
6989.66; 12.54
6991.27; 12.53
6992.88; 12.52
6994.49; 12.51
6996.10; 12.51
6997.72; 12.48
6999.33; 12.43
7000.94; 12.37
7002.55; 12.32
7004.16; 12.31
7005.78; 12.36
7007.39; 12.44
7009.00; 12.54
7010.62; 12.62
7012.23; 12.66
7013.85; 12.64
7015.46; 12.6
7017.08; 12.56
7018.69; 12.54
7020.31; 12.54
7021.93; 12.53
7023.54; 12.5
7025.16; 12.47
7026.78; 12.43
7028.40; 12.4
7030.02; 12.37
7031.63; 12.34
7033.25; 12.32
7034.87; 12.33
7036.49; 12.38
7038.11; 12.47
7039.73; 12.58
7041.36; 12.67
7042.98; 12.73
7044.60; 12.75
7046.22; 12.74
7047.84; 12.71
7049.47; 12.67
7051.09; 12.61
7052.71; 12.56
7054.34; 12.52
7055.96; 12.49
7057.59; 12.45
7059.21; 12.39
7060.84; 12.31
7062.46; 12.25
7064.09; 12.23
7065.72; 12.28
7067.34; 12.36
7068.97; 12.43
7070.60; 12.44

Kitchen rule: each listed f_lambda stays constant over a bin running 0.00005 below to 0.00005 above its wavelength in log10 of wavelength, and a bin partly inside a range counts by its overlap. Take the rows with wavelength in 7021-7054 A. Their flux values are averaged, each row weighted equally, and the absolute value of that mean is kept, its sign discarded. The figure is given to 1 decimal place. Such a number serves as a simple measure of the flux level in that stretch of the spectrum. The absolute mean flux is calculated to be 12.5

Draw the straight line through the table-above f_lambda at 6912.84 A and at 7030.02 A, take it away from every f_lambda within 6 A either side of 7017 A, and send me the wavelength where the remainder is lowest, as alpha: 7021.93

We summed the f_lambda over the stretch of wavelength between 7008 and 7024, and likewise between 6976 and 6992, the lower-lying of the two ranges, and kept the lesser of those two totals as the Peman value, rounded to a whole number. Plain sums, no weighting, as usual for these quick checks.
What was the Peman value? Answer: 126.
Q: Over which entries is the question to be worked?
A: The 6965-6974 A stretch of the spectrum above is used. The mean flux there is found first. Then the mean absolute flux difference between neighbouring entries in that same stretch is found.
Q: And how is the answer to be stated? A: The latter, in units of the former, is 0.0014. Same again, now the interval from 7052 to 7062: 0.0040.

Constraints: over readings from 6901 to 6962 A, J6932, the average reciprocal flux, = 0.0792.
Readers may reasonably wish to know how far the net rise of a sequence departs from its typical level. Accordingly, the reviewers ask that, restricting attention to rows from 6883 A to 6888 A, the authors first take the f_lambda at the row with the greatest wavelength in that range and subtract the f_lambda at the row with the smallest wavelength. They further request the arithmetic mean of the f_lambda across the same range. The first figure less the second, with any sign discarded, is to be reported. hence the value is 13.1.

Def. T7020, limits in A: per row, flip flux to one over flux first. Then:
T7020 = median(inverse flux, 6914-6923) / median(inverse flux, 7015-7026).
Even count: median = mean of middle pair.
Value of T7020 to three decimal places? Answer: 0.985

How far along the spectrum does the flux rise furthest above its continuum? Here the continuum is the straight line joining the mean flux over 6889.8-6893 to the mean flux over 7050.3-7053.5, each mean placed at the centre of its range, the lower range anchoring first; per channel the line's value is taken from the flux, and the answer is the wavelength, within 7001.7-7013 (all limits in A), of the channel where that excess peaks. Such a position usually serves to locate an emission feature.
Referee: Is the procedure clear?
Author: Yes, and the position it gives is 7012.23 A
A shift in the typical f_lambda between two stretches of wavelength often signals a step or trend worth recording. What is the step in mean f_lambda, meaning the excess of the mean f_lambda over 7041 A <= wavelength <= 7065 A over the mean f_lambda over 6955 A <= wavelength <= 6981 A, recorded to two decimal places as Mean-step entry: -0.01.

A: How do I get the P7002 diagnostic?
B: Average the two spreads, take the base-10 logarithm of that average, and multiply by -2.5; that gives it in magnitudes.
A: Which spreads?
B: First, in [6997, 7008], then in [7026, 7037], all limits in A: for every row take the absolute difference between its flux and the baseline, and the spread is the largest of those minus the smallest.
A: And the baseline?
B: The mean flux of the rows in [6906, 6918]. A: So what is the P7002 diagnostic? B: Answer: 2.1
